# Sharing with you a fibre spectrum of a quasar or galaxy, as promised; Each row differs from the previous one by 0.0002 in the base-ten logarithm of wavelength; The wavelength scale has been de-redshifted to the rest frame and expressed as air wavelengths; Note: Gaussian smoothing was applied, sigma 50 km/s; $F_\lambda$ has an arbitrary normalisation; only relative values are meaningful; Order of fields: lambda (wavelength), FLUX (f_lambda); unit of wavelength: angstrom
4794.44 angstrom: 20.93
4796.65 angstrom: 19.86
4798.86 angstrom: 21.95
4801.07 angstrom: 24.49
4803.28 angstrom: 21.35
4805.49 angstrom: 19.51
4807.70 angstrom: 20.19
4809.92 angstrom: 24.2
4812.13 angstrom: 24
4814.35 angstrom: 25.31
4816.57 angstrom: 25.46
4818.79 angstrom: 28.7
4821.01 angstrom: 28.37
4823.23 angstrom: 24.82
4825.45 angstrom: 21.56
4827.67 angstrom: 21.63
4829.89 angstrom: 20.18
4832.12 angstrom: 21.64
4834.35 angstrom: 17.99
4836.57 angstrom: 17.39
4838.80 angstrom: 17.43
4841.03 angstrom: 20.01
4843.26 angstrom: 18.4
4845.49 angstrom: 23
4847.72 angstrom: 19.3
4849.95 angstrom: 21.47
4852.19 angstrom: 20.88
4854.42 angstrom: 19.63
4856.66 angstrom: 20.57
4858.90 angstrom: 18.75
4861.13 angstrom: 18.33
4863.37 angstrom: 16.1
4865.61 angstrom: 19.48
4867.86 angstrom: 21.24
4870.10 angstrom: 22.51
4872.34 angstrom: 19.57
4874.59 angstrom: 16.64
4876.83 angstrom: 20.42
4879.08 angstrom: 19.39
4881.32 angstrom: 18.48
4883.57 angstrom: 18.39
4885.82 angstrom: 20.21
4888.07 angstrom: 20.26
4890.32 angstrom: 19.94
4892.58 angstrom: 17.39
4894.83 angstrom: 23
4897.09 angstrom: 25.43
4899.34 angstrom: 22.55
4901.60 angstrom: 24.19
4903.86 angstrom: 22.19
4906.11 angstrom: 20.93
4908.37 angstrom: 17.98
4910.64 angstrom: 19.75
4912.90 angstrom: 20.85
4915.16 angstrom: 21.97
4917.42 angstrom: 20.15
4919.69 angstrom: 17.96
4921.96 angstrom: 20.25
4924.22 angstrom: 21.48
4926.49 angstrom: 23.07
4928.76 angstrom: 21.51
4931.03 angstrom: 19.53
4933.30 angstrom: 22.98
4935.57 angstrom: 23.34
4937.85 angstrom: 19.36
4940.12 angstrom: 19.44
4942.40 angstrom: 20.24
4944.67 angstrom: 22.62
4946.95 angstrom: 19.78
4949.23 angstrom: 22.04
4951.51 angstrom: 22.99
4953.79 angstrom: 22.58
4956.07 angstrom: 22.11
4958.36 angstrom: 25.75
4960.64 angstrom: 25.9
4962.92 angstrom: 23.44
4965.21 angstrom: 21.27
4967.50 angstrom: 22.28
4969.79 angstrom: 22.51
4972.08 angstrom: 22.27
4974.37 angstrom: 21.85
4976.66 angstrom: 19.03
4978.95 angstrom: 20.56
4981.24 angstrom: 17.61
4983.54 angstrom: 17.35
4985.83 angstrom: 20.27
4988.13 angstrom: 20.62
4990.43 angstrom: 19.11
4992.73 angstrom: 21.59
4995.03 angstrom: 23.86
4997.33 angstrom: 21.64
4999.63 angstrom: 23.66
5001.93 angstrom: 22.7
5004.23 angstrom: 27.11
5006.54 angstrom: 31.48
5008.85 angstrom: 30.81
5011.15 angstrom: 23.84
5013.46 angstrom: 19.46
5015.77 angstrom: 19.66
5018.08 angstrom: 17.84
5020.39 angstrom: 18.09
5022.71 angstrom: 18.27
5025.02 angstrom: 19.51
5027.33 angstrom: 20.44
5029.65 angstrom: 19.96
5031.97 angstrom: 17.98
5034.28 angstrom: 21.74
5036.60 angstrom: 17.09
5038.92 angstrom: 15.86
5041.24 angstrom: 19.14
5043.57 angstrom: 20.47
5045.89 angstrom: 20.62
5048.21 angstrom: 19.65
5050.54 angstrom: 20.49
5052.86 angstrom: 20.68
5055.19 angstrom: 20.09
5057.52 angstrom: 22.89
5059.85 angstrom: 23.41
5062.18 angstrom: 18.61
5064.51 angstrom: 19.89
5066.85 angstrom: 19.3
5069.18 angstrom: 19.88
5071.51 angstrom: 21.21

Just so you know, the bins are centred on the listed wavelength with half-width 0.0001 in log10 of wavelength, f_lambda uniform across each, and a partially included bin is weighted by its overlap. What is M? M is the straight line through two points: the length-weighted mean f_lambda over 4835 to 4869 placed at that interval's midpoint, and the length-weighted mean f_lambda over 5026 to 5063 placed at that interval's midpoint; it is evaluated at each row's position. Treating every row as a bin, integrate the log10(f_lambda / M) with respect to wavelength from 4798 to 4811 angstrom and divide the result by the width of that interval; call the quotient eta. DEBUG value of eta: 0.054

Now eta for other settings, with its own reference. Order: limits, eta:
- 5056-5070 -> 0.012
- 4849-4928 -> 0.015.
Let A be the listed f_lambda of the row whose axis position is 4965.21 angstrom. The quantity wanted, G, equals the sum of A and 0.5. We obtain 21.8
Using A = 21.27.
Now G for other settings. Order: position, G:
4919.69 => 18.5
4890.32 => 20.4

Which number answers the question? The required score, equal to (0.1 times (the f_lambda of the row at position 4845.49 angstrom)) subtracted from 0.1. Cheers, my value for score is -2.2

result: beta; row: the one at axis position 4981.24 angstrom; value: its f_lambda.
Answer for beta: 17.61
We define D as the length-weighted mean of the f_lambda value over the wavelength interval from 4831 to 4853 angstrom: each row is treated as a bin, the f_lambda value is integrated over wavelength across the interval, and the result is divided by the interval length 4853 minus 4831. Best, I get 19.7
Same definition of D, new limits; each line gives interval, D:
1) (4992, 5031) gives 22.3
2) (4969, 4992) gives 20.1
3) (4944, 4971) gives 22.8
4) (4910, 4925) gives 20.3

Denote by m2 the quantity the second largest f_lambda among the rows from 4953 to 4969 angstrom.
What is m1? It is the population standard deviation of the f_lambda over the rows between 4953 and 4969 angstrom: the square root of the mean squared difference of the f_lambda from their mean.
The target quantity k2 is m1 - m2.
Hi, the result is -24.1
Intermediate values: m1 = 1.7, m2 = 25.75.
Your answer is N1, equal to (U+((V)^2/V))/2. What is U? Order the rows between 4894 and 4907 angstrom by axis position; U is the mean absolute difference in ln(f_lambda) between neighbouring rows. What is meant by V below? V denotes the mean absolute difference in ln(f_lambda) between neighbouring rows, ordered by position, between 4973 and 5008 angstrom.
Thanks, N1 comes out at 0.0940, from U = 0.087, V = 0.101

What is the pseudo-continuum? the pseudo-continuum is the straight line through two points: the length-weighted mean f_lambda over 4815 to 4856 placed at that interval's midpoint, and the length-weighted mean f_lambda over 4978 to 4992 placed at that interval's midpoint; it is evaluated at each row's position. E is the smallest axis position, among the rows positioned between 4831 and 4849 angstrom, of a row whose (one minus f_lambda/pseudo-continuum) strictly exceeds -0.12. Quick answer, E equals 4832.12 angstrom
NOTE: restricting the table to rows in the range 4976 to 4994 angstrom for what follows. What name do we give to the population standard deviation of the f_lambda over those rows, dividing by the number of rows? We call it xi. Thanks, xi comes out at 1.4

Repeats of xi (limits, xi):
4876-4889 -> 0.8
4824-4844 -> 1.7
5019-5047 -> 1.6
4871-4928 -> 2.1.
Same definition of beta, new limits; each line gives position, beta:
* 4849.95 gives 21.47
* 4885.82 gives 20.21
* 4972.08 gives 22.27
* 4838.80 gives 17.43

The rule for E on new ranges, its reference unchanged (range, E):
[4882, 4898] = 4883.57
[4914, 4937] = 4915.16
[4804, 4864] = 4805.49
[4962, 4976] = 4965.21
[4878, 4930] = 4879.08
